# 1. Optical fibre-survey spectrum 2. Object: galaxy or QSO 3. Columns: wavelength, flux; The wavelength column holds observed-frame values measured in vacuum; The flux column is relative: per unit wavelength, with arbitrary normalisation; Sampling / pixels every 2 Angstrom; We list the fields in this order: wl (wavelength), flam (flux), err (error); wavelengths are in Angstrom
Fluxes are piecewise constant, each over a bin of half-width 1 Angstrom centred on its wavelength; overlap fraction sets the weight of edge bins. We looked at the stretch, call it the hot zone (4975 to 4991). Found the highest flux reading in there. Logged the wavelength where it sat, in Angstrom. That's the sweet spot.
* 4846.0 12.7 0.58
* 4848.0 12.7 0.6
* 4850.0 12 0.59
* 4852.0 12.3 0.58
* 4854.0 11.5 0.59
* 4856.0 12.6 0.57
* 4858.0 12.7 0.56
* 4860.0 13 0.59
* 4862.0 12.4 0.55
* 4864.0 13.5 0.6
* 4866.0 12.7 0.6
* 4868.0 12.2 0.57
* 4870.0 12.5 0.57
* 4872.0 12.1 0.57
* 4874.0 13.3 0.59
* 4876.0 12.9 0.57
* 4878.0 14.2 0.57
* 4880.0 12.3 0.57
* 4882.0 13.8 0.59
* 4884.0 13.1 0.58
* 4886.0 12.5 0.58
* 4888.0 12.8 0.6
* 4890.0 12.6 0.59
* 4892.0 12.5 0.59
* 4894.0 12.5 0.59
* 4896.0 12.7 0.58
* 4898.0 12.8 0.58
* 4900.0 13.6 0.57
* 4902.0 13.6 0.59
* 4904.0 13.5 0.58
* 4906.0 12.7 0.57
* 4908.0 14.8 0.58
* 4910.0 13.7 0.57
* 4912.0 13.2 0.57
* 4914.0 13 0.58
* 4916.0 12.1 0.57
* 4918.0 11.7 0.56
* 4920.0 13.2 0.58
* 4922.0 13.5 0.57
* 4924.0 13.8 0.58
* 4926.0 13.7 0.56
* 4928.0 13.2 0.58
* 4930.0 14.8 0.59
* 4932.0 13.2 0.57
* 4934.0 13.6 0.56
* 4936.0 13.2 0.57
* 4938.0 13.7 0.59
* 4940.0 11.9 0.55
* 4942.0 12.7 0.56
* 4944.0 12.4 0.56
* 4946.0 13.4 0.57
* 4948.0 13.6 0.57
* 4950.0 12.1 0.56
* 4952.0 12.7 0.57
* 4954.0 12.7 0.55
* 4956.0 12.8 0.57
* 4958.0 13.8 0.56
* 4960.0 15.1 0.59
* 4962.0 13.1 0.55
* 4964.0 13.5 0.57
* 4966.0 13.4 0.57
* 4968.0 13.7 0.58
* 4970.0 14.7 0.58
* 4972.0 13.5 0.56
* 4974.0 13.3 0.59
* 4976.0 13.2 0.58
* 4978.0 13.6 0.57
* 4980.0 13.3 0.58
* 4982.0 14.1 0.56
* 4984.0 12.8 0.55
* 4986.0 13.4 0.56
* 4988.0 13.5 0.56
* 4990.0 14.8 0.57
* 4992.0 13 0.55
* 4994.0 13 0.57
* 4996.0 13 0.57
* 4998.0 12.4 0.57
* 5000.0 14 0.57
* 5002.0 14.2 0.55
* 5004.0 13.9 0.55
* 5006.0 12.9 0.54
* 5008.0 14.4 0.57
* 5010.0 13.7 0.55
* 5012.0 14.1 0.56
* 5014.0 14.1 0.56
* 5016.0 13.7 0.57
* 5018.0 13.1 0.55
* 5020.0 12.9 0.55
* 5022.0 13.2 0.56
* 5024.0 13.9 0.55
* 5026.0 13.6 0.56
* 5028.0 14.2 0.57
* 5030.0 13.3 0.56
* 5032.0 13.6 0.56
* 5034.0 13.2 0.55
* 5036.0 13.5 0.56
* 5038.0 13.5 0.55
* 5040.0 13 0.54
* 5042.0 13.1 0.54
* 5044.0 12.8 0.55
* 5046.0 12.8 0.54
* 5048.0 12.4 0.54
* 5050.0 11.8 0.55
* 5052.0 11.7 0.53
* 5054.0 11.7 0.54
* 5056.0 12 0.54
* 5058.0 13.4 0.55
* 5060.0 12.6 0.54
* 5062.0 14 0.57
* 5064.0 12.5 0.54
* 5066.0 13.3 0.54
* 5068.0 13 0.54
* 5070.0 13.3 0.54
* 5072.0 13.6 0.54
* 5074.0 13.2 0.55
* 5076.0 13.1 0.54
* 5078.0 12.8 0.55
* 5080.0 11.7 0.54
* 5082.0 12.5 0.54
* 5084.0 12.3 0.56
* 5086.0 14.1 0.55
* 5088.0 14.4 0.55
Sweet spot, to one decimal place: 4990.0 Angstrom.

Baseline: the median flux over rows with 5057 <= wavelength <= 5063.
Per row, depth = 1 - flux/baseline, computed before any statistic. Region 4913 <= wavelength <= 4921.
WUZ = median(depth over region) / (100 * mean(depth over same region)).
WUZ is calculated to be 0.009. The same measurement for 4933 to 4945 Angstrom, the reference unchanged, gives 0.009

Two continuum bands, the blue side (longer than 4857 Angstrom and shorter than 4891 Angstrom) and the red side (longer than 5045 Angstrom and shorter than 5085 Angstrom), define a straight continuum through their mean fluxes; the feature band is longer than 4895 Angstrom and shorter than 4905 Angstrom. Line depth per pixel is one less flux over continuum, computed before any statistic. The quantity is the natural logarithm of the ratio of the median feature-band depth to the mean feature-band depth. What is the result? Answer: 0.50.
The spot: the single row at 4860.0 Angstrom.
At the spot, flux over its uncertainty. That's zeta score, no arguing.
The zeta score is 22.0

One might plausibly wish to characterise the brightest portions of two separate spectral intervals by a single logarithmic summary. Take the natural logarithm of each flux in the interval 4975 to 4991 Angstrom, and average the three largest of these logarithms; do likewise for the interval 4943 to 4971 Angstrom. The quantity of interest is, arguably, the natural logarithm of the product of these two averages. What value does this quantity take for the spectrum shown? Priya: 1.96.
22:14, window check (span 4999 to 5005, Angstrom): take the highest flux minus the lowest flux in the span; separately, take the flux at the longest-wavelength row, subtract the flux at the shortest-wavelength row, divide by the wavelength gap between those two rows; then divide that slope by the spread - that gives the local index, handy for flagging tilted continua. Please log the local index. -0.08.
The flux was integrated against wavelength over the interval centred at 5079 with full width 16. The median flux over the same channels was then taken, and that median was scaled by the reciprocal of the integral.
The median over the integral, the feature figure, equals 0.0627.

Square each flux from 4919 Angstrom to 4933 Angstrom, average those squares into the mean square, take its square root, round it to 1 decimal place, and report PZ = 13.6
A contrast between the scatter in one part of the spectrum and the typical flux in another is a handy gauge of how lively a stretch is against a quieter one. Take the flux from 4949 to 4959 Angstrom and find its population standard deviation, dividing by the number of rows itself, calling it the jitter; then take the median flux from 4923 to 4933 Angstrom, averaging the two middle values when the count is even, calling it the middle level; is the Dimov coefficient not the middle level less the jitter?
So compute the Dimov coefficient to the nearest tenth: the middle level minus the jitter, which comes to 13.2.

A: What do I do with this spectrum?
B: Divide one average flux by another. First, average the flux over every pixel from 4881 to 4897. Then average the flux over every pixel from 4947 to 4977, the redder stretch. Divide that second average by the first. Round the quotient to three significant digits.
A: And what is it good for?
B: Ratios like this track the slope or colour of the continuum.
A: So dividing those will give 1.05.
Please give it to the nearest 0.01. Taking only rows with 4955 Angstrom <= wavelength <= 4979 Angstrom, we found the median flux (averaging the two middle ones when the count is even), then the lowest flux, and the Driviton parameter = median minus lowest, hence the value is 0.70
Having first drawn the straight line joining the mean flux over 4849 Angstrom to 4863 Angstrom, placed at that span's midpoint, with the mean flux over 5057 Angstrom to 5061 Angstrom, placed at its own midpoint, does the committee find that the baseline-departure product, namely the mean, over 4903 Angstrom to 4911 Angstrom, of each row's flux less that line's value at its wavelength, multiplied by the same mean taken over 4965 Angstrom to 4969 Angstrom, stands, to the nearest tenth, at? 1.0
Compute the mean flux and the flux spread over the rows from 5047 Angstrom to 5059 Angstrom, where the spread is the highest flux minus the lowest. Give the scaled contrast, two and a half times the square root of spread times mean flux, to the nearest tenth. 11.4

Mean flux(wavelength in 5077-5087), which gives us 12.7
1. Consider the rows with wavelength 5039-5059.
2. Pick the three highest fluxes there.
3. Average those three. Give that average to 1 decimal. 13.2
